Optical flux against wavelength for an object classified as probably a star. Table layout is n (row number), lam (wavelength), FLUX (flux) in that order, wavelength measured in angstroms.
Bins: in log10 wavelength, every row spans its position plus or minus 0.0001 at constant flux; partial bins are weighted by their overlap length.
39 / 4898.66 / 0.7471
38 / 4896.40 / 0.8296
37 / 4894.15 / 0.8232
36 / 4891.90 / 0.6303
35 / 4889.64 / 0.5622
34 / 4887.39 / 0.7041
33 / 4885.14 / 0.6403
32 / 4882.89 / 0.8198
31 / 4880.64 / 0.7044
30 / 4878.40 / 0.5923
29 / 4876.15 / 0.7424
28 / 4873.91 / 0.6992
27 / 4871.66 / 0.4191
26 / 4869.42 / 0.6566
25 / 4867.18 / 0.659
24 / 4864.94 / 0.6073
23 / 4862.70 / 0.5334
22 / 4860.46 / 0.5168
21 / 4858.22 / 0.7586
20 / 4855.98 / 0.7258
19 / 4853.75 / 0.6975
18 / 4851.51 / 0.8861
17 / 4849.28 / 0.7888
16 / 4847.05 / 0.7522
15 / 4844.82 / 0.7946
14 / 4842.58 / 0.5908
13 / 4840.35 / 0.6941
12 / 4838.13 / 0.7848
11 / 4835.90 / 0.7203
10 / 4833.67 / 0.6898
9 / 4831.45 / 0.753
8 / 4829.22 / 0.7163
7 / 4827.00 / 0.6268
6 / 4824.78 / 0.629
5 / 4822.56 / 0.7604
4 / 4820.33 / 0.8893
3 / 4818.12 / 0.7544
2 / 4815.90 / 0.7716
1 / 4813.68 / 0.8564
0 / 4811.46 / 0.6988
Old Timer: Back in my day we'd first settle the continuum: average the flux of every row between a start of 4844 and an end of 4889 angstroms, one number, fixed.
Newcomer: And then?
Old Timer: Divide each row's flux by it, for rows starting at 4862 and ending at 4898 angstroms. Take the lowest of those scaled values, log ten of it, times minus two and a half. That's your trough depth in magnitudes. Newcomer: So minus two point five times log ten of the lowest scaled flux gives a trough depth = 0.53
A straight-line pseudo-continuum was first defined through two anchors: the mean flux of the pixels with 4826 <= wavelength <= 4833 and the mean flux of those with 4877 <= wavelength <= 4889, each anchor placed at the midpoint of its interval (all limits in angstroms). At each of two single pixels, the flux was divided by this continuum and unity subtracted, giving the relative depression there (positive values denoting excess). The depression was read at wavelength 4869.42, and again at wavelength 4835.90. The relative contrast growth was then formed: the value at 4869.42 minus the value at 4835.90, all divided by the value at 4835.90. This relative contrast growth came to -3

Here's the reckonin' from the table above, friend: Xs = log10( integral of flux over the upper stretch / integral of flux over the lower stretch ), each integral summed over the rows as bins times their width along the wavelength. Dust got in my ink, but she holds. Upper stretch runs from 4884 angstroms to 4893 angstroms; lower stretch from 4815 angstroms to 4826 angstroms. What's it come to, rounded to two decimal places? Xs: -0.17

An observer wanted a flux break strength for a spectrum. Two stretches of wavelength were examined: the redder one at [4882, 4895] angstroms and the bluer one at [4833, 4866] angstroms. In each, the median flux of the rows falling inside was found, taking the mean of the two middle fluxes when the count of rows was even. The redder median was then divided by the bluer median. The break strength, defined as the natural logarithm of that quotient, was -0.07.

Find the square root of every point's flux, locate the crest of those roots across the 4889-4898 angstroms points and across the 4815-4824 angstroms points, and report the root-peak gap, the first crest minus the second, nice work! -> -0.032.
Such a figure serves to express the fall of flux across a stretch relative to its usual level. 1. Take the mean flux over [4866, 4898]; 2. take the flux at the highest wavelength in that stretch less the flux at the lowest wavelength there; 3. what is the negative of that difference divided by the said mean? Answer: -0.25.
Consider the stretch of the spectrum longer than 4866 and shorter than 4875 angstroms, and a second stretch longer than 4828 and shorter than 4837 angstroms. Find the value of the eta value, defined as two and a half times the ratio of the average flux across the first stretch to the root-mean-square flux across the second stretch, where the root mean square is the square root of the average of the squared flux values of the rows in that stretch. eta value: 2.11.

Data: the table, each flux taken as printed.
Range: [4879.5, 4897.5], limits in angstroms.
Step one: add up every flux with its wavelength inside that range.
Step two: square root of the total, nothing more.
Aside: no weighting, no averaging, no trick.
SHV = 2.39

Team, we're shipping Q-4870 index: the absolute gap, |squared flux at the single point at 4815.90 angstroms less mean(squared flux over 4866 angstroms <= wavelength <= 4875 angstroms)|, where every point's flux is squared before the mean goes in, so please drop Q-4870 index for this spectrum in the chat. 0.21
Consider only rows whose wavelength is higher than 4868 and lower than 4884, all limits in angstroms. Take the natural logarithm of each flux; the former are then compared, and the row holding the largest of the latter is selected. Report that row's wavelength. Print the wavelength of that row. 4882.89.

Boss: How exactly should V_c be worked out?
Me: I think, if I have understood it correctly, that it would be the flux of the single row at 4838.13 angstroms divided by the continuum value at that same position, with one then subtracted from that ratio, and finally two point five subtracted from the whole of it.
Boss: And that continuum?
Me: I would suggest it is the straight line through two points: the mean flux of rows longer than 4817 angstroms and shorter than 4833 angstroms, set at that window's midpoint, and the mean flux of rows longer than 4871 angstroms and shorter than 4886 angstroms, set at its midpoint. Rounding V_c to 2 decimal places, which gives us -2.40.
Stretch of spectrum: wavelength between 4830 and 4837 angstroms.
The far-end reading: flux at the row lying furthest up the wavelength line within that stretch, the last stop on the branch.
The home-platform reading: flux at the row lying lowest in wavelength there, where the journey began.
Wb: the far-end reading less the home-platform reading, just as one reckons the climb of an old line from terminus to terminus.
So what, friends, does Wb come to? 0.0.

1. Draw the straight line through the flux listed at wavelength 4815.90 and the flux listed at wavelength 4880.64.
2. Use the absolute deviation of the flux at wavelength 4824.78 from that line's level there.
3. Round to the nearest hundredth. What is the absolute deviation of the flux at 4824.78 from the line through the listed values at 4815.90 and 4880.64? 0.13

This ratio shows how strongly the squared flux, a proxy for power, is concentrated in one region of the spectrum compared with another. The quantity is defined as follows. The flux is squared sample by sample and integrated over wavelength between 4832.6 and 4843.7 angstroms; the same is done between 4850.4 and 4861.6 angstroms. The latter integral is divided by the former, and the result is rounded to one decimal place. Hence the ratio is 1.1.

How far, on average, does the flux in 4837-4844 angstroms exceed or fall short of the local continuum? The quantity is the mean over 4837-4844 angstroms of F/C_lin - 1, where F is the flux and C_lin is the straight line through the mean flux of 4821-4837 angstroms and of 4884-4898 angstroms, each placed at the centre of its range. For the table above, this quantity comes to -0.01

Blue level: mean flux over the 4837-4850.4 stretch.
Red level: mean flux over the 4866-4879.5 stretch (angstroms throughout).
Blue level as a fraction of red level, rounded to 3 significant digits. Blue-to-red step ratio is 1.17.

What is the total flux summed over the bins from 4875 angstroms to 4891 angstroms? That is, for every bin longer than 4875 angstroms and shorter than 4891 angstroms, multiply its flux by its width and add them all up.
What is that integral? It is 11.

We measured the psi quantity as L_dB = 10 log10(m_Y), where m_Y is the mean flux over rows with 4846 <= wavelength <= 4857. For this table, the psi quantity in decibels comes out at -1.13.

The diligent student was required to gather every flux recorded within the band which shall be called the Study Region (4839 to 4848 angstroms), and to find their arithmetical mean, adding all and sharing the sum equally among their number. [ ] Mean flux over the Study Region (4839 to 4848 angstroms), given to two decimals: 0.71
